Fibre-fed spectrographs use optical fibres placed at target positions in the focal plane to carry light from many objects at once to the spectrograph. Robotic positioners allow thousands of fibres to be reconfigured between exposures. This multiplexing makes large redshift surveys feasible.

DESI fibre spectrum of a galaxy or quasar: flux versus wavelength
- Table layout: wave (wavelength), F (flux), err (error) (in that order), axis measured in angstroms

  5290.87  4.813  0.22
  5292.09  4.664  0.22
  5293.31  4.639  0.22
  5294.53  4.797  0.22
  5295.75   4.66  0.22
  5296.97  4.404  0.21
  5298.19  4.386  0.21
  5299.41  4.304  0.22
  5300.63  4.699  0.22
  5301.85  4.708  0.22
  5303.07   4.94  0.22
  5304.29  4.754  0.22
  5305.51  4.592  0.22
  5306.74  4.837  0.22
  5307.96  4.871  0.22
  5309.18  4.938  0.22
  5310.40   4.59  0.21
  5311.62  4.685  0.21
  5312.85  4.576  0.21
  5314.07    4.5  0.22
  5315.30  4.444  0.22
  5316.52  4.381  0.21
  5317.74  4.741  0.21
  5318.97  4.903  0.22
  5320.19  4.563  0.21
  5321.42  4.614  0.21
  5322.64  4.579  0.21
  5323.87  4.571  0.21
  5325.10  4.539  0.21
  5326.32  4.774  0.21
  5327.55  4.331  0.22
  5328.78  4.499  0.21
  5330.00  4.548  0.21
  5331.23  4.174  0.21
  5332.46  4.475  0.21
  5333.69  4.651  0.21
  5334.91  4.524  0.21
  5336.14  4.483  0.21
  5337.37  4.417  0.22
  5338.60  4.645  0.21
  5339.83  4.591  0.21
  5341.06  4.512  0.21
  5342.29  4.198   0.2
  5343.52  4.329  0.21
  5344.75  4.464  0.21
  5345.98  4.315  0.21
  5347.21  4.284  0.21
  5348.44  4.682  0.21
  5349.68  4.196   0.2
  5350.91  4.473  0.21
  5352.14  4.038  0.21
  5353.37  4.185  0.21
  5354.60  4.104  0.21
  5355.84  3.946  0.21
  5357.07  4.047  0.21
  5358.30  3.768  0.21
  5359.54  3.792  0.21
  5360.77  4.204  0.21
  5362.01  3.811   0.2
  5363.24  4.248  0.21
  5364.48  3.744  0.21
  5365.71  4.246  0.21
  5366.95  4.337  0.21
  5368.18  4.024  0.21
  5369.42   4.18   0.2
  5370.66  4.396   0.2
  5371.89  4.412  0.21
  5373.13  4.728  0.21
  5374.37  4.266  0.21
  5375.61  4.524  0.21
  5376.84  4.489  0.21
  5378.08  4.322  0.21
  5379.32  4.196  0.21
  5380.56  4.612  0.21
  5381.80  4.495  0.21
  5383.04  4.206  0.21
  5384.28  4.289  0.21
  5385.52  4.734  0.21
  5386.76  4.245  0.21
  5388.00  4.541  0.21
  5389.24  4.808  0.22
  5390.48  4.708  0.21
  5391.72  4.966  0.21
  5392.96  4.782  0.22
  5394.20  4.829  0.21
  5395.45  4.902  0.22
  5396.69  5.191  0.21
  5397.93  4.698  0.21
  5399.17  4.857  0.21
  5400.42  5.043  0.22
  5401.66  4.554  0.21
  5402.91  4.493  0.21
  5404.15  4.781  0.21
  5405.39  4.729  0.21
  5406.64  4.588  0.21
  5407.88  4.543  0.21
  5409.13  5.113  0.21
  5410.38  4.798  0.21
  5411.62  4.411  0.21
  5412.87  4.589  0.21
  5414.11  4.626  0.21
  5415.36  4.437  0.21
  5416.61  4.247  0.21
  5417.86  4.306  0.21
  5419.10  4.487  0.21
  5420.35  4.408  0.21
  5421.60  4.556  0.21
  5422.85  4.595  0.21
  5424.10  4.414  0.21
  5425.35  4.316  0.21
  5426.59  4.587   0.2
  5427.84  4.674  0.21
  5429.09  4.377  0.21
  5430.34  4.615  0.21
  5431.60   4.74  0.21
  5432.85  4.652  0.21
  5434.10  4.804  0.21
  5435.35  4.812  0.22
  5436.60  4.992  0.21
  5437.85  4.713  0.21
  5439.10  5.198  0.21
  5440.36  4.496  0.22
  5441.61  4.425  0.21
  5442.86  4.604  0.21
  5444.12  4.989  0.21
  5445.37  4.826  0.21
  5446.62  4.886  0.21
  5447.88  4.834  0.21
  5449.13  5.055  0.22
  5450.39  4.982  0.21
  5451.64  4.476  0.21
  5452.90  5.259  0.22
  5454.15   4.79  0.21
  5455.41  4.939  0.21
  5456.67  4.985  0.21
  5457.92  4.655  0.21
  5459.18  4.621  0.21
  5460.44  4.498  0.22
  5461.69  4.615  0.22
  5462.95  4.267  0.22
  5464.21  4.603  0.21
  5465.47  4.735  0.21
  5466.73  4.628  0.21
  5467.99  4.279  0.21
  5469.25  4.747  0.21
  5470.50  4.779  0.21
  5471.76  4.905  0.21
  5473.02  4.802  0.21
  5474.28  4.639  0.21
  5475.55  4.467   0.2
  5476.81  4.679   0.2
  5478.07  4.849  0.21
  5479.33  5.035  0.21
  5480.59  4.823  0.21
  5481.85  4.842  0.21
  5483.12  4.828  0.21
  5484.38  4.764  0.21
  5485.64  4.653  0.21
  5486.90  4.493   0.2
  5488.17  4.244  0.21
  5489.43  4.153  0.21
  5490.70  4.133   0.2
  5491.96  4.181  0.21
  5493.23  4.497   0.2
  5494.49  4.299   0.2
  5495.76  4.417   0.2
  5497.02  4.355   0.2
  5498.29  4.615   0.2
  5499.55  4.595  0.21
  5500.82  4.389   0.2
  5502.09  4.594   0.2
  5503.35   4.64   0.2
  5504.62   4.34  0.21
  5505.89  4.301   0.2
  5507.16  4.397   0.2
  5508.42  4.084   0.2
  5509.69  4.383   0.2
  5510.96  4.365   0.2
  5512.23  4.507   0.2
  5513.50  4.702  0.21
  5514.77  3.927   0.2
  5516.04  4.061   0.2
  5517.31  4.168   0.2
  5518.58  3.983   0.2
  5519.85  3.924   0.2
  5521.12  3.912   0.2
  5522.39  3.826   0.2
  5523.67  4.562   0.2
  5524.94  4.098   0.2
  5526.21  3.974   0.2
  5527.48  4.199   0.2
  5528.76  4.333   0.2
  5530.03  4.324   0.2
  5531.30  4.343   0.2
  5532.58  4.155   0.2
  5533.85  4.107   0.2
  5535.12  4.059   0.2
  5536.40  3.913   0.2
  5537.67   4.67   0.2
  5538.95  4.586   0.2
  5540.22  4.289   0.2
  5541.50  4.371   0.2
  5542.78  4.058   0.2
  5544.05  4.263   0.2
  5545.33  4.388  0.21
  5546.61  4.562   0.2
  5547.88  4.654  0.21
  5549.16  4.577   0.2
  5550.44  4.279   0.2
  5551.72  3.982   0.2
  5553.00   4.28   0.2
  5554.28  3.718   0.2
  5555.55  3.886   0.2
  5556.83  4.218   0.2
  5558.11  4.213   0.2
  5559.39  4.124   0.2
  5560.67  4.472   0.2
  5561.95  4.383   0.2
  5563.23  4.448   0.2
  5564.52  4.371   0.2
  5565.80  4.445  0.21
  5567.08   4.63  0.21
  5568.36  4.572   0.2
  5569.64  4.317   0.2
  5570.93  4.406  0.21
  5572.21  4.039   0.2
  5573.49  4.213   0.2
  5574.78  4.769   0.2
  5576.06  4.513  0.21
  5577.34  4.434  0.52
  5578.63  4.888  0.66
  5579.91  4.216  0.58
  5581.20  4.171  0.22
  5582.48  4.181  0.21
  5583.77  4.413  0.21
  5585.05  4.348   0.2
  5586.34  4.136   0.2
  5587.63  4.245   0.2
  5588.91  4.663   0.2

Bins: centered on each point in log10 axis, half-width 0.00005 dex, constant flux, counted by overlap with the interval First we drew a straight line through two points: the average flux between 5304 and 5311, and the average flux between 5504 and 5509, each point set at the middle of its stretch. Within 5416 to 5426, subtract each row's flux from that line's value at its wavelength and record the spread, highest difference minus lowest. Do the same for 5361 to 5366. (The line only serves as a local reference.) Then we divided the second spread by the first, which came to 1.4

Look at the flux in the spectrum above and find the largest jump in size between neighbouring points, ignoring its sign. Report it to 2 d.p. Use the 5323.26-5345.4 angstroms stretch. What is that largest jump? 0.44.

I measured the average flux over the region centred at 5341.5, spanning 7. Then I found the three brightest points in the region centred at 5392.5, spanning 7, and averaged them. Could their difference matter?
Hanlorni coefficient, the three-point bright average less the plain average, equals 0.44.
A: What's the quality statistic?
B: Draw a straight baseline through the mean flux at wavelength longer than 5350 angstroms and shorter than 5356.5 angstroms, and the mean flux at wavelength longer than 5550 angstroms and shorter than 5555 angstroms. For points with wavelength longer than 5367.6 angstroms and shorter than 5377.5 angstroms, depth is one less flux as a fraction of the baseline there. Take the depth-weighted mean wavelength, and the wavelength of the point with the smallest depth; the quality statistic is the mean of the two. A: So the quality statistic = 5373.6 angstroms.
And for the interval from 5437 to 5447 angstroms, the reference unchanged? 5440.7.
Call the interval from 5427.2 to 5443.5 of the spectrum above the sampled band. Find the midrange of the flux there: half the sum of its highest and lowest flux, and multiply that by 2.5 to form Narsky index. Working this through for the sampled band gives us 11.97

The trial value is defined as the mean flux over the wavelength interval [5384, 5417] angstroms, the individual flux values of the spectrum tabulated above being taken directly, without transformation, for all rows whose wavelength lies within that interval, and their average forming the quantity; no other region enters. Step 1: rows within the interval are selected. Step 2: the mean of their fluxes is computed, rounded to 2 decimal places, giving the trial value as 4.69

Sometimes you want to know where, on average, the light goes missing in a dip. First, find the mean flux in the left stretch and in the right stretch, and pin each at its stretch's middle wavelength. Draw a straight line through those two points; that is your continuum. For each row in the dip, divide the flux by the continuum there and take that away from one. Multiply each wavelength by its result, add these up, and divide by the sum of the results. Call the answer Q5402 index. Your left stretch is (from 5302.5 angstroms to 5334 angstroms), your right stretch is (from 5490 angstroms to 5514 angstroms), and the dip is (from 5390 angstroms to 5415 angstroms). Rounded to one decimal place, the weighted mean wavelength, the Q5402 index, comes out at 5400.0 angstroms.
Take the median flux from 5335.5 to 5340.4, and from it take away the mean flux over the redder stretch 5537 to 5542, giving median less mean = 0.1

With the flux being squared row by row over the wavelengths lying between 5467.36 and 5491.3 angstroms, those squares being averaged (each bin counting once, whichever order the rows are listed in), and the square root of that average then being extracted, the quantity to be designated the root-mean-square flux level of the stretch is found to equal 4.6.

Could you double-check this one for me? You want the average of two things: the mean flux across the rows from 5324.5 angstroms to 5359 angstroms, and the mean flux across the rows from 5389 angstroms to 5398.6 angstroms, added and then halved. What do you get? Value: 4.61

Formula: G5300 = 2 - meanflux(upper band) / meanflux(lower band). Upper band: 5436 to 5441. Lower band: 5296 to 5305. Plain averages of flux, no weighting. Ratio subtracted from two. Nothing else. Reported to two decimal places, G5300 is 0.95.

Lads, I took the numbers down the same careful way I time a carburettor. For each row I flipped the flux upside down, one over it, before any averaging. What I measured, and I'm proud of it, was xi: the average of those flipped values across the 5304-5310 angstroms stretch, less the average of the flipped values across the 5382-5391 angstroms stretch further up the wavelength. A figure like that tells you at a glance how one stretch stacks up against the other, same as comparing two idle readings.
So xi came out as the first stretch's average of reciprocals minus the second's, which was -0.014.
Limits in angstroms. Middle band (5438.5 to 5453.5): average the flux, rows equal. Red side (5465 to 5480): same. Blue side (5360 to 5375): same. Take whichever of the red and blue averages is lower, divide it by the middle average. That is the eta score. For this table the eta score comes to 0.87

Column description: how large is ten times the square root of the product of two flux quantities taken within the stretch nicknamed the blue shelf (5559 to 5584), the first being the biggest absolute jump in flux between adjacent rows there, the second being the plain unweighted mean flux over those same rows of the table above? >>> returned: 17.2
